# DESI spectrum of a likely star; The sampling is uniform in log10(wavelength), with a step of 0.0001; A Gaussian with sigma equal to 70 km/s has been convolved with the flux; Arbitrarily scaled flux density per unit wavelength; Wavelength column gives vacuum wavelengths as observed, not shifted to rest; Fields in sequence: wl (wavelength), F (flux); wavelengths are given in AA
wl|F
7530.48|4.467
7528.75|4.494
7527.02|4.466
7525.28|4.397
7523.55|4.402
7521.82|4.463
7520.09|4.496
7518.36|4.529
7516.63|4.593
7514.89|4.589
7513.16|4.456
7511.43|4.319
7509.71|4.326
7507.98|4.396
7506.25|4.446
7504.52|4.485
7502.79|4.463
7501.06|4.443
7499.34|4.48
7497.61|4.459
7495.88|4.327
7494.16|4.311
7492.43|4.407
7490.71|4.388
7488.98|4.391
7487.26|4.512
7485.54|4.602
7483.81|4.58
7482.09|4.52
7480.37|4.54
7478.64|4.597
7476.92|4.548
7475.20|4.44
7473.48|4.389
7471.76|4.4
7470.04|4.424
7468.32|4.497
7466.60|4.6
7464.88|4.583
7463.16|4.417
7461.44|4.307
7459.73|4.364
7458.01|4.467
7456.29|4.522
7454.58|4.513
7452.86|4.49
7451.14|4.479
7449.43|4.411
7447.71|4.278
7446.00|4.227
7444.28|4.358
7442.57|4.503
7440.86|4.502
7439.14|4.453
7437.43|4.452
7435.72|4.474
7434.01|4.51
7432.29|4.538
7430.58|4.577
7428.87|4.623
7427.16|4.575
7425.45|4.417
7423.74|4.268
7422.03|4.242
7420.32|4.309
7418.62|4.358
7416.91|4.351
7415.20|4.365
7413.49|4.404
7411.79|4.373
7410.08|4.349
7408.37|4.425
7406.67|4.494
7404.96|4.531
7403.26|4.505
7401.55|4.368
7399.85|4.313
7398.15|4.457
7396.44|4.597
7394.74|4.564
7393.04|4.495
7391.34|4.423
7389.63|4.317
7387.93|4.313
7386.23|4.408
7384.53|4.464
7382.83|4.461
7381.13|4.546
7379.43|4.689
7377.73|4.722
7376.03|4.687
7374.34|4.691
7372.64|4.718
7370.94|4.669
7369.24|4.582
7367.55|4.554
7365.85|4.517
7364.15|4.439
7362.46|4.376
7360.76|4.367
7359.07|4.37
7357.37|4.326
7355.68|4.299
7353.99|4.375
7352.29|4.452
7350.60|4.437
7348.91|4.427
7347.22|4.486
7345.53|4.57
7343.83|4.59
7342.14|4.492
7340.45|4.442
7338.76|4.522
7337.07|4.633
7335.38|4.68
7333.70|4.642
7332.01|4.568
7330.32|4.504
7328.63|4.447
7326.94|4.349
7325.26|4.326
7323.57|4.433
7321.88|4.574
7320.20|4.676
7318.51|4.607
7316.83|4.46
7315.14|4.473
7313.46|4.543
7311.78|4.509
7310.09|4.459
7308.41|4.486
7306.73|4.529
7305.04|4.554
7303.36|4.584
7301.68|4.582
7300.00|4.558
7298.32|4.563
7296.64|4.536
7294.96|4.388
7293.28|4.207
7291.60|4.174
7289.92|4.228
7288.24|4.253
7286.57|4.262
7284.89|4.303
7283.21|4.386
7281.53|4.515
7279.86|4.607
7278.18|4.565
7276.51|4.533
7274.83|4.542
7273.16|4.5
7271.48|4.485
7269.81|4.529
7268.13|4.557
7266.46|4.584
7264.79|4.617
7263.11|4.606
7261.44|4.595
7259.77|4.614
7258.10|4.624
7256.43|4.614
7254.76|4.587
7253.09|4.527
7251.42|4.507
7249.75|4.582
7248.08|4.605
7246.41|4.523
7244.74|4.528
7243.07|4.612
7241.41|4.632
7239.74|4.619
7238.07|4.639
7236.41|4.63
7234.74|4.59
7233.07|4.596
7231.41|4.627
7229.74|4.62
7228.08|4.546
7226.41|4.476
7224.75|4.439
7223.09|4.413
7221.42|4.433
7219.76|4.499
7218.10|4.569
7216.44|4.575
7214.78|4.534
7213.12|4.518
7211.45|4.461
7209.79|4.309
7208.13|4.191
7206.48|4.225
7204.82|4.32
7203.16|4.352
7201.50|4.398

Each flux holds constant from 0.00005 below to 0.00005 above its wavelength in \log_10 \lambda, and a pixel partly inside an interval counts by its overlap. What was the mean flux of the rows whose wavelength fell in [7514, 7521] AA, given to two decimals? 4.55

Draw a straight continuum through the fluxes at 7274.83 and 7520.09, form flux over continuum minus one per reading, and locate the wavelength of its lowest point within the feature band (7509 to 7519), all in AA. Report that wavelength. 7511.43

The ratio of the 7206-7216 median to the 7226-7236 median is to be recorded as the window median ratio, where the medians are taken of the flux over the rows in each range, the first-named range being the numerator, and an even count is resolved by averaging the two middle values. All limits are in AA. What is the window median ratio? 0.95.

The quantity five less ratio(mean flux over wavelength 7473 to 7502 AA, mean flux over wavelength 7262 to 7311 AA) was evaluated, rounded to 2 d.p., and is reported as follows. 4.00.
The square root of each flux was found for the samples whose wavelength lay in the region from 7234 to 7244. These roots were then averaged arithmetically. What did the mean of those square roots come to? 2.15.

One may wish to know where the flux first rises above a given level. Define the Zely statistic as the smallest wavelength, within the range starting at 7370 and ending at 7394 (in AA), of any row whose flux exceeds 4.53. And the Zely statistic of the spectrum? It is 7370.94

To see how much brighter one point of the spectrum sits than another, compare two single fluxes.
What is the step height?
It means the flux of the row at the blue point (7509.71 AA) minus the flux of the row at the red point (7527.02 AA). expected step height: -0.14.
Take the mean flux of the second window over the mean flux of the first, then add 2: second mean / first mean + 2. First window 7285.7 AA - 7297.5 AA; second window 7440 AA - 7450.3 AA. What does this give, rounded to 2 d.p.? 3.02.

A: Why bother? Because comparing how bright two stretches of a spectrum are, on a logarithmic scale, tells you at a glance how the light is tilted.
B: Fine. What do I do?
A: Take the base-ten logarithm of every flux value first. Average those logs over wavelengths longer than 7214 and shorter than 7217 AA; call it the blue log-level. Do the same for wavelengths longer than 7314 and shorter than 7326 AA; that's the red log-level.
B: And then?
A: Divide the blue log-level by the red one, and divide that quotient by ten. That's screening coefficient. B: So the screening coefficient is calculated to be 0.101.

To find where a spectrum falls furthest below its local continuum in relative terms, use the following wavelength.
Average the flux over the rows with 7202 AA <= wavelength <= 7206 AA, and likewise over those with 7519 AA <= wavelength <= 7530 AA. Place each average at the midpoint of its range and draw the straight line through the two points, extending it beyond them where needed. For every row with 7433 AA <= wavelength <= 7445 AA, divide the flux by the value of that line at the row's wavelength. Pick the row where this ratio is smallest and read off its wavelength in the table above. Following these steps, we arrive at 7444.28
